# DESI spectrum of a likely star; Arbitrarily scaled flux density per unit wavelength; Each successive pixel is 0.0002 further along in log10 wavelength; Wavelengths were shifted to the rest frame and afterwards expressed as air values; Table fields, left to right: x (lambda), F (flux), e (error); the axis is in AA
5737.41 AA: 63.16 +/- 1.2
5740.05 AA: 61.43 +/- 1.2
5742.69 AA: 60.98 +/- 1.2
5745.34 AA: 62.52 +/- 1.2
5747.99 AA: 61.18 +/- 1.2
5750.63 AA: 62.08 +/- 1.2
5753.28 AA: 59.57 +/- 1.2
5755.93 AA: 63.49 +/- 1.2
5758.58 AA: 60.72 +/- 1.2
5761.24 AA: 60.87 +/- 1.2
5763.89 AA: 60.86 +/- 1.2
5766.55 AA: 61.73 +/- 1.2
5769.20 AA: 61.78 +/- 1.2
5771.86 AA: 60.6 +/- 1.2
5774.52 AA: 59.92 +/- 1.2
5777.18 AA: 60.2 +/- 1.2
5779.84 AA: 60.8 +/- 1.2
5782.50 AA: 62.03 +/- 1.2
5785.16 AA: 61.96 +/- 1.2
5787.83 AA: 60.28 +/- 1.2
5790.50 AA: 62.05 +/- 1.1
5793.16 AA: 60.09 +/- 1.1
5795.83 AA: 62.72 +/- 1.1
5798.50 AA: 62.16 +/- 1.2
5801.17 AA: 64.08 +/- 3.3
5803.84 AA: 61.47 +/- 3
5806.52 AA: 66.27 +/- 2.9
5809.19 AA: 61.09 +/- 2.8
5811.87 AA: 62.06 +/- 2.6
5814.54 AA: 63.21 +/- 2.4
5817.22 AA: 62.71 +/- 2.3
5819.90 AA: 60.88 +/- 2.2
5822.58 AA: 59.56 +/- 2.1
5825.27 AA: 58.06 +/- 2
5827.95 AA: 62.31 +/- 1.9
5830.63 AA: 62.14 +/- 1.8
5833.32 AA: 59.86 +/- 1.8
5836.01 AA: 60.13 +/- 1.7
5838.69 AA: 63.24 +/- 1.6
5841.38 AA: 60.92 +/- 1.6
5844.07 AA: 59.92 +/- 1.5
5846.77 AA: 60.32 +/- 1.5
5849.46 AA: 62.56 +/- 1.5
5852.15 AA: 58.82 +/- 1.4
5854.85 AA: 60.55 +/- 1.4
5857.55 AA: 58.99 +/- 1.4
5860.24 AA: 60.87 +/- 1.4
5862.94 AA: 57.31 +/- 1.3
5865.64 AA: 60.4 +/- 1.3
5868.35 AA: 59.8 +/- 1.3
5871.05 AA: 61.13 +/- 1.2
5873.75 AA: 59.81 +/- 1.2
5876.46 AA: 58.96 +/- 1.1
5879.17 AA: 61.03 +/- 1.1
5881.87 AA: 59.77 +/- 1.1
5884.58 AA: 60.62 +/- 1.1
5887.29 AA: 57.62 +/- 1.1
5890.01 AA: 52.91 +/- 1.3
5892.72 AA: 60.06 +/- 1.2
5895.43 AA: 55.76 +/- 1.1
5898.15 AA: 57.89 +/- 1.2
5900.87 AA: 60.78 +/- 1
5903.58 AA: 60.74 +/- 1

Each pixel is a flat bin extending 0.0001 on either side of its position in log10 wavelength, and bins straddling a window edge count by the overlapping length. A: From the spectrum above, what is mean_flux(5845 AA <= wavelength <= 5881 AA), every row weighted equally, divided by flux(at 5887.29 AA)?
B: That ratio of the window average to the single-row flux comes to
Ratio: 1.04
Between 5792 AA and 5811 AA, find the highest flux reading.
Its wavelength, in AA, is 5806.52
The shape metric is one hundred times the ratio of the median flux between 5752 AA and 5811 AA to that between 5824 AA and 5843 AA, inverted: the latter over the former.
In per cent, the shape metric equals 99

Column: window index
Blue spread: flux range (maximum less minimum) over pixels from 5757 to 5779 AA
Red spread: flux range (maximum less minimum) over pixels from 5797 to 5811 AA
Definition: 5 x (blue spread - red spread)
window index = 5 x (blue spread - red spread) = -17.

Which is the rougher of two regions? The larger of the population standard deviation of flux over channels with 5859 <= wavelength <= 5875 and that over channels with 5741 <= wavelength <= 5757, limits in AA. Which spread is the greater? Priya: 1.3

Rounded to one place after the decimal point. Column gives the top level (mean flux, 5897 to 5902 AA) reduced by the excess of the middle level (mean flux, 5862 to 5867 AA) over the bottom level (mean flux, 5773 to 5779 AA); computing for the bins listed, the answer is 60.5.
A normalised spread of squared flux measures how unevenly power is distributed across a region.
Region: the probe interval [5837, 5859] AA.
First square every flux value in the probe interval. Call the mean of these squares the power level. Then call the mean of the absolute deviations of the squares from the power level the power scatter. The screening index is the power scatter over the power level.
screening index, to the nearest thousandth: 0.039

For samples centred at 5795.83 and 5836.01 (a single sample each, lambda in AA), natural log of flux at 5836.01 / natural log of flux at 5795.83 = 0.99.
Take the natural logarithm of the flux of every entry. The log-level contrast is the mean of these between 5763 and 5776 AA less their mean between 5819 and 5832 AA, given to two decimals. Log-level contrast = 0.01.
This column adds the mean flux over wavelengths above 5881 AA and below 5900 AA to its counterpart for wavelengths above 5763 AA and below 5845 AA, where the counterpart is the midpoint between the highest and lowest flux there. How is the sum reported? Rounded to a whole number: 120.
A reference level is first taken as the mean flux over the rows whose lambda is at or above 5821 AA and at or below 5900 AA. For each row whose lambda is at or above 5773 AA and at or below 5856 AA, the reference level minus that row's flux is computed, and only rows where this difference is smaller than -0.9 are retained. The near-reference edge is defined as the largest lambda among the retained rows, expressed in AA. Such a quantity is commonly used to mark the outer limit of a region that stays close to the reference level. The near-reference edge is 5849.46 AA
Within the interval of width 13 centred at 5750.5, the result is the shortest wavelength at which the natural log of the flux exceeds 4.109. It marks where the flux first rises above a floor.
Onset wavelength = 5745.34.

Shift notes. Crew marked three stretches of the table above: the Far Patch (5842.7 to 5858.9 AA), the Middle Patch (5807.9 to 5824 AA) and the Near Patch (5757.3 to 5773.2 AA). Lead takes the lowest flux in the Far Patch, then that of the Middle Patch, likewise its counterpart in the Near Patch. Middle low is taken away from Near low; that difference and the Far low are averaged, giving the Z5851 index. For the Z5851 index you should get 29.9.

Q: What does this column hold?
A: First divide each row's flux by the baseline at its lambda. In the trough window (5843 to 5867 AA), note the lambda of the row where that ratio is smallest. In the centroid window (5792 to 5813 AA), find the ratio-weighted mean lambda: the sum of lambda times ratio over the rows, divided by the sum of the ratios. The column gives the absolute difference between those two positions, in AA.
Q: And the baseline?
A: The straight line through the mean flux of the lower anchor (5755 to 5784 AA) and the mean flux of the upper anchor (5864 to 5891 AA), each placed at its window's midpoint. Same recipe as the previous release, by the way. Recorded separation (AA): 60.4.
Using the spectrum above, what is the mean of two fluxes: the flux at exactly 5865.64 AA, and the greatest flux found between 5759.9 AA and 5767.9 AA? 61.1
